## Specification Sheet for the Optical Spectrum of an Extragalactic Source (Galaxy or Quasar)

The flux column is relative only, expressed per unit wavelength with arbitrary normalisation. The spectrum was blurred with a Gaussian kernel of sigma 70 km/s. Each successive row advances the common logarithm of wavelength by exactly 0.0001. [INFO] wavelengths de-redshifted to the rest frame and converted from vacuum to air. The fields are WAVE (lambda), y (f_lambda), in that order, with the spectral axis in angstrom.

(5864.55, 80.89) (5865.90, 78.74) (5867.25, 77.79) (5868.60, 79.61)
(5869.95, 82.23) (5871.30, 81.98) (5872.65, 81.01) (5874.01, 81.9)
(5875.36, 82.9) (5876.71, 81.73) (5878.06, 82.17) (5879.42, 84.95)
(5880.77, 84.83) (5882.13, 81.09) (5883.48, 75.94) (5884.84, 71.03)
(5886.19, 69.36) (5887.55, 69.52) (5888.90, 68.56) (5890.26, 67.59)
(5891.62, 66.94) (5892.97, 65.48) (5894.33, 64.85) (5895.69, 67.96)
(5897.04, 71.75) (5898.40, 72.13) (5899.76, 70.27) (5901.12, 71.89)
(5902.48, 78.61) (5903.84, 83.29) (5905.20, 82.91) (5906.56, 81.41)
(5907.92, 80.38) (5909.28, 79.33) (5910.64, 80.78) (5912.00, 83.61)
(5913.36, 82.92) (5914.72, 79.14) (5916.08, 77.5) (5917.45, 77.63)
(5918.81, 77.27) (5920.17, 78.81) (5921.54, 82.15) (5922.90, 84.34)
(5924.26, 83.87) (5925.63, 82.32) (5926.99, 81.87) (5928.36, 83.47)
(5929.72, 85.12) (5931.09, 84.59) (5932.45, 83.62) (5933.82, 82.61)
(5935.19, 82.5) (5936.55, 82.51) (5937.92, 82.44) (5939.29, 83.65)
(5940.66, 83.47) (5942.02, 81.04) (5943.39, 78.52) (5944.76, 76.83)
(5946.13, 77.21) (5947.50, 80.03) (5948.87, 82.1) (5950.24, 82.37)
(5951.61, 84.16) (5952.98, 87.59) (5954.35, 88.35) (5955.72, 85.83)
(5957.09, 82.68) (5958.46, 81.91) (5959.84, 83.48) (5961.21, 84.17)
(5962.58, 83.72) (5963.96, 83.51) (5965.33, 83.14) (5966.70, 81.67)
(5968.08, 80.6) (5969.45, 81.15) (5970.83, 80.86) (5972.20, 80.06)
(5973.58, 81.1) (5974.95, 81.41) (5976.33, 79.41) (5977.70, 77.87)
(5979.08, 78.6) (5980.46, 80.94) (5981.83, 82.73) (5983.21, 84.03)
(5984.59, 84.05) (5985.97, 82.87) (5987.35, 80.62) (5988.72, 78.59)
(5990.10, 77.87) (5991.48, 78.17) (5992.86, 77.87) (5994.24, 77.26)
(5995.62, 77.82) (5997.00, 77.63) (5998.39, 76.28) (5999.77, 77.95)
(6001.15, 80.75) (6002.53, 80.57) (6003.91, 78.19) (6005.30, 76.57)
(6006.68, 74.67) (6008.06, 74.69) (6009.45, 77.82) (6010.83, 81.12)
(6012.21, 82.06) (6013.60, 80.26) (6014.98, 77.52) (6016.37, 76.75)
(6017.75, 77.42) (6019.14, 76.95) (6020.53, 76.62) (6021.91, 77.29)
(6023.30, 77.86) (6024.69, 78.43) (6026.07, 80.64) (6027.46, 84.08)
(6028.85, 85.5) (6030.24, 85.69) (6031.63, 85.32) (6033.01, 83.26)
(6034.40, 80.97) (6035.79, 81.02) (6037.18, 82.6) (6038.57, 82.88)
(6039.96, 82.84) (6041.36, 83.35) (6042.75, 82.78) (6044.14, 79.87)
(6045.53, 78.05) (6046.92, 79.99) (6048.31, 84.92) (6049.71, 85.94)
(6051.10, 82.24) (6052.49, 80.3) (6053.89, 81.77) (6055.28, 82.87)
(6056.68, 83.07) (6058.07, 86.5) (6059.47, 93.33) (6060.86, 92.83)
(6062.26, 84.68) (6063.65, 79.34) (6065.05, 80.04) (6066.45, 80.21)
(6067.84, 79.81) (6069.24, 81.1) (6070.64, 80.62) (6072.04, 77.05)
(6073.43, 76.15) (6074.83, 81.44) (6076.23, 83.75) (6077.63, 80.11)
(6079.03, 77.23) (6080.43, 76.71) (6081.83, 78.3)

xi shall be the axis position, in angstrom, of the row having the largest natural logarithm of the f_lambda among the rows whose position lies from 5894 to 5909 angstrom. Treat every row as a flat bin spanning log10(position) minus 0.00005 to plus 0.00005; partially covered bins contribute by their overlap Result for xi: 5903.84 angstrom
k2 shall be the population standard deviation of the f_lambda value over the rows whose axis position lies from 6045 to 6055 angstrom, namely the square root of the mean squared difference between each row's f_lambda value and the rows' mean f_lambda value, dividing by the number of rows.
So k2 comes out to 2.6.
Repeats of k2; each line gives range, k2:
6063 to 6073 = 1.2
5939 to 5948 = 2.6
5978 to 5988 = 1.9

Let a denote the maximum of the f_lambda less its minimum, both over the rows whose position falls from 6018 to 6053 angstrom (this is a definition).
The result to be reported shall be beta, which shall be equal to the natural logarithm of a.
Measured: 2.23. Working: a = 9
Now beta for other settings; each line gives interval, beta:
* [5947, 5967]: 2.12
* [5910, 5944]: 2.06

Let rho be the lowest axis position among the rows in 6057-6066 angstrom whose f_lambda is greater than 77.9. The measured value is 6058.07 angstrom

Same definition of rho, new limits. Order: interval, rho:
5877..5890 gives 5878.06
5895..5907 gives 5902.48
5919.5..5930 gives 5920.17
